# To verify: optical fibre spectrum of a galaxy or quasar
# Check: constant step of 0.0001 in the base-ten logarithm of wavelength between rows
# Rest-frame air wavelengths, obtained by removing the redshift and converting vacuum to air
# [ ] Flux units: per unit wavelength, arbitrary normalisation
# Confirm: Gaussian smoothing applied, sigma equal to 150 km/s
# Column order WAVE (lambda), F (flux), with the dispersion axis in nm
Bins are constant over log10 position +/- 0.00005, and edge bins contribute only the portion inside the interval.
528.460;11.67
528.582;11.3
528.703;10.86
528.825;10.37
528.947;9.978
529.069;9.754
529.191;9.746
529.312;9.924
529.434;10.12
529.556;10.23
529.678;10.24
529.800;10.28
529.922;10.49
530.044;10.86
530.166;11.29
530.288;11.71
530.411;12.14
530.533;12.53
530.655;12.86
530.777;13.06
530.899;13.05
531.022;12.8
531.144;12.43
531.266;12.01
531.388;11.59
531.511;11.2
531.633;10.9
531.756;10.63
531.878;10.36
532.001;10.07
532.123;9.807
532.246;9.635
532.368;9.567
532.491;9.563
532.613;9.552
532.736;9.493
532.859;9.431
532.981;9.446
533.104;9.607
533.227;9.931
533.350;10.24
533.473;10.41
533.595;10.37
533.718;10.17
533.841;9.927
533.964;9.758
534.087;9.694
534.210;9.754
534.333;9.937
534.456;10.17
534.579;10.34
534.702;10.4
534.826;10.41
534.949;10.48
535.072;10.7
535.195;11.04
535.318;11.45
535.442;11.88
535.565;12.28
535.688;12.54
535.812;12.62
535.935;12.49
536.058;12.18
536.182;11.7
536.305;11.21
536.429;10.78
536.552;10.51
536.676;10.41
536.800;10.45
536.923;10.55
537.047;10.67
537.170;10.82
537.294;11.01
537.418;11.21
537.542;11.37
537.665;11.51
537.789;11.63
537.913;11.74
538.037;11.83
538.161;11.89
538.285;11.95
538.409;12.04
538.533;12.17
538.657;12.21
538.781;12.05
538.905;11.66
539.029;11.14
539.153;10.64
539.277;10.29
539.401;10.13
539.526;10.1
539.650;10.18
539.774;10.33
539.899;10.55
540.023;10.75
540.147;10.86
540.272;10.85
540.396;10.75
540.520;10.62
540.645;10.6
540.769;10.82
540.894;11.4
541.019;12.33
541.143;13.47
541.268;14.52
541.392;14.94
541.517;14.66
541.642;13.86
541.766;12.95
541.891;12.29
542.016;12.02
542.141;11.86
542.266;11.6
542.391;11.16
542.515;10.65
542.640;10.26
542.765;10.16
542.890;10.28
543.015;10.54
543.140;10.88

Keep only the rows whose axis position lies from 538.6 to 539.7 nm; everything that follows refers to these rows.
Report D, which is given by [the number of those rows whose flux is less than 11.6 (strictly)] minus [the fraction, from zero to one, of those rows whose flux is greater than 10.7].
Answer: 5.6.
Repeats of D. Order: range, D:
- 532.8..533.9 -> 9.0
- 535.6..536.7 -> 3.2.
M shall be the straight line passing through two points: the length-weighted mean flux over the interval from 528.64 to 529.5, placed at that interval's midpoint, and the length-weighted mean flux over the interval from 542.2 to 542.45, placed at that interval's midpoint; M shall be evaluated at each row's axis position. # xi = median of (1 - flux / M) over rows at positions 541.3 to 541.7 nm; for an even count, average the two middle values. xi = -0.30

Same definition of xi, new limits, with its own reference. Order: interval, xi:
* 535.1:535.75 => -0.11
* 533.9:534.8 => 0.06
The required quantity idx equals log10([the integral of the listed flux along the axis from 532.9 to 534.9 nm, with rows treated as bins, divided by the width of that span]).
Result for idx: 1.00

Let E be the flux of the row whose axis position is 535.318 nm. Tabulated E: 11.45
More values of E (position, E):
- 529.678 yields 10.24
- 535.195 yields 11.04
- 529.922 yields 10.49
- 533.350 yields 10.24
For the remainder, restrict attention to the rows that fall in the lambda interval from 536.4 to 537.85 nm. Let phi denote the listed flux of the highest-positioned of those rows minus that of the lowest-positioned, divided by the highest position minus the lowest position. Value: 0.6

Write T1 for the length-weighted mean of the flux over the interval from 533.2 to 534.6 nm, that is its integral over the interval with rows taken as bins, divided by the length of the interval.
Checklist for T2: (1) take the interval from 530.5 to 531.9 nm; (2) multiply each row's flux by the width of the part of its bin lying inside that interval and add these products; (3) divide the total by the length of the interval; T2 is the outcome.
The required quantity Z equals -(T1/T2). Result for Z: -0.84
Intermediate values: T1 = 10.1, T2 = 12.0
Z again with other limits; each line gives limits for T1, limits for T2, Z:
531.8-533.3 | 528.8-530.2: -0.95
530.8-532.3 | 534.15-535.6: -1.05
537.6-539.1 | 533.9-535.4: -1.14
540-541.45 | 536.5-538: -1.08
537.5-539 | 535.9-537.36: -1.07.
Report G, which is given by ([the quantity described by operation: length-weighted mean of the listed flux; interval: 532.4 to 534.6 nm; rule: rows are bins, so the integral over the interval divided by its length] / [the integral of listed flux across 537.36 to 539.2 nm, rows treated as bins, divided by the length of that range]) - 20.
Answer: -19.2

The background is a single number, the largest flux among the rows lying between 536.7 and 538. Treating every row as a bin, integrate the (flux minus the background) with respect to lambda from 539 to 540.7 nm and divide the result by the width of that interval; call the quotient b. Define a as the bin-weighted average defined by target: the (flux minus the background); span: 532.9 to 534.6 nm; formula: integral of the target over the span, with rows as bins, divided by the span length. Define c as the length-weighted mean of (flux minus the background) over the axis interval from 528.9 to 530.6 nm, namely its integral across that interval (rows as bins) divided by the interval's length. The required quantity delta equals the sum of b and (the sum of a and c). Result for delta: -4.0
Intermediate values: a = -1.77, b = -1.2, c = -1.1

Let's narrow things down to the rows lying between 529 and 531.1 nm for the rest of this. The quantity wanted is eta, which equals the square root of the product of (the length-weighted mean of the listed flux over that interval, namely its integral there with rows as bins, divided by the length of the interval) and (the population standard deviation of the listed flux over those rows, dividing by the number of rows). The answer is 3.7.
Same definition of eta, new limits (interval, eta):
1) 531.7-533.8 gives 2.0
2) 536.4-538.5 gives 2.5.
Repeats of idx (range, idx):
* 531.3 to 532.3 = 1.02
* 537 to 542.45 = 1.07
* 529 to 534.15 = 1.03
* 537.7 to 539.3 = 1.07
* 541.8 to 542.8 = 1.05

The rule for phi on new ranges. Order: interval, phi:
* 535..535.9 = 2.6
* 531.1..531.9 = -2.8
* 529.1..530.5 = 2.0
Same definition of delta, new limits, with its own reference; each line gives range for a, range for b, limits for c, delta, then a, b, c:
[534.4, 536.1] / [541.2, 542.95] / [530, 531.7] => 0.4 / -0.39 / 0.5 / 0.3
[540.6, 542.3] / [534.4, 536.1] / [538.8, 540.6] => -0.5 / 0.96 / -0.4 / -1.1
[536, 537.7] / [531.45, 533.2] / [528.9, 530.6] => -3.6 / -0.72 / -1.8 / -1.1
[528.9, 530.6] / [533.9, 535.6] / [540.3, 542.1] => -1.5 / -1.06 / -1.2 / 0.7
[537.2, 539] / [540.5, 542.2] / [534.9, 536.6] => 0.7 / -0.03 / 0.9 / -0.2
